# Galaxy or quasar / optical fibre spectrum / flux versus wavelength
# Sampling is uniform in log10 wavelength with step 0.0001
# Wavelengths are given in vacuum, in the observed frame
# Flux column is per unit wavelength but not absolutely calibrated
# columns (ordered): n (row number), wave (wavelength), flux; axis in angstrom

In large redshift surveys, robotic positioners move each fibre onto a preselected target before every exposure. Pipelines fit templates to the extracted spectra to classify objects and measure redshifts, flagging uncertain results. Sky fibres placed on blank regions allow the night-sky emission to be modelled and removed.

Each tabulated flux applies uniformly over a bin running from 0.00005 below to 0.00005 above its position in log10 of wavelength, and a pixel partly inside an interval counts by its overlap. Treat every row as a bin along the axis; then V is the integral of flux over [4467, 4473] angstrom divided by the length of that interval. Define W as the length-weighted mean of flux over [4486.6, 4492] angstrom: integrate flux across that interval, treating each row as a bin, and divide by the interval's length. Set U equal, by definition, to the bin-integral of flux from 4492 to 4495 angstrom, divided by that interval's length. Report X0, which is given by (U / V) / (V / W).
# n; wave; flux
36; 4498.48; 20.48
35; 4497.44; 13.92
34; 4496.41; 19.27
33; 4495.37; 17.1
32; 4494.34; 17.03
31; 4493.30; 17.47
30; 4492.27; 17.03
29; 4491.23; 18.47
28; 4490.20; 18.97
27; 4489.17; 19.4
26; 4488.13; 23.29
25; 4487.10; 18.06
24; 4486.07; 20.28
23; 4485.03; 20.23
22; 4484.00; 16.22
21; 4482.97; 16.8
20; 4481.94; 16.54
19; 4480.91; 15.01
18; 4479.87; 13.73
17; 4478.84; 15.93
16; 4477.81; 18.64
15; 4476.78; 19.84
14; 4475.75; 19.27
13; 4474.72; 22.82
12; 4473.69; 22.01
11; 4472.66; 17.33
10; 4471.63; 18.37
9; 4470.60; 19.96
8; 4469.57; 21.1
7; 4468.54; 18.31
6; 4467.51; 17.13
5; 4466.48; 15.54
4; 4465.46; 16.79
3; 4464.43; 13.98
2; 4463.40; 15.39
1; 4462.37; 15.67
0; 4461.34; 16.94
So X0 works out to 0.96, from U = 17.2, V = 18.7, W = 19.5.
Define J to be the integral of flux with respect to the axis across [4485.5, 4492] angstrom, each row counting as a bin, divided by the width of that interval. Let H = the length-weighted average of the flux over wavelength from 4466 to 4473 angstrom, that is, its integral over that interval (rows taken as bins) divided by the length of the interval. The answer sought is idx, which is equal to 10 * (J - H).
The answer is 14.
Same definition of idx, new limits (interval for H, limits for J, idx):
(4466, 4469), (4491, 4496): 4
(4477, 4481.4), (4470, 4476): 39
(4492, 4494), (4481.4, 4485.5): 2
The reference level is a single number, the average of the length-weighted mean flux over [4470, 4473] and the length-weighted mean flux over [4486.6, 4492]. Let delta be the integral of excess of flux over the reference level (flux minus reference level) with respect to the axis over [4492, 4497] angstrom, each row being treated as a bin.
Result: -8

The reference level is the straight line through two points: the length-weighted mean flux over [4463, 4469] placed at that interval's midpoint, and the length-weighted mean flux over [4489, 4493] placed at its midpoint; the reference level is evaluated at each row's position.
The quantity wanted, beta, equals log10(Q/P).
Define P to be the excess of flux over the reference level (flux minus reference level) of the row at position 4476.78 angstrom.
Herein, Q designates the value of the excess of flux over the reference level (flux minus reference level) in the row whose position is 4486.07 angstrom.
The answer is -0.06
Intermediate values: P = 2.7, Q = 2.3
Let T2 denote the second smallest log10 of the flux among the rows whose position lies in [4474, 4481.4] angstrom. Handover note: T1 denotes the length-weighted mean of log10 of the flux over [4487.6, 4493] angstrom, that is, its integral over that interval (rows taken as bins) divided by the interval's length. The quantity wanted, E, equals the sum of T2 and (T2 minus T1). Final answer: 1.068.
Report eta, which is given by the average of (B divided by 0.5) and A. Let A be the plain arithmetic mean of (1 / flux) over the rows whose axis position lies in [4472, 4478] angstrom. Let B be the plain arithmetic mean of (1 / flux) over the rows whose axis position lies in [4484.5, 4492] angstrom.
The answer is 0.0760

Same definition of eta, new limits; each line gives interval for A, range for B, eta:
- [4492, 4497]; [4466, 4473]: 0.0838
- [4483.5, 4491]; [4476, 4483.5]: 0.0868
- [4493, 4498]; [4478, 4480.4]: 0.0976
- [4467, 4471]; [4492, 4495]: 0.0845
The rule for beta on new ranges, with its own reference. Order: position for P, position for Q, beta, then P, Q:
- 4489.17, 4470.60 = 0.45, 1.2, 3.4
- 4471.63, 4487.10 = -1.67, 1.7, 0.0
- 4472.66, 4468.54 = 0.53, 0.6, 1.9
